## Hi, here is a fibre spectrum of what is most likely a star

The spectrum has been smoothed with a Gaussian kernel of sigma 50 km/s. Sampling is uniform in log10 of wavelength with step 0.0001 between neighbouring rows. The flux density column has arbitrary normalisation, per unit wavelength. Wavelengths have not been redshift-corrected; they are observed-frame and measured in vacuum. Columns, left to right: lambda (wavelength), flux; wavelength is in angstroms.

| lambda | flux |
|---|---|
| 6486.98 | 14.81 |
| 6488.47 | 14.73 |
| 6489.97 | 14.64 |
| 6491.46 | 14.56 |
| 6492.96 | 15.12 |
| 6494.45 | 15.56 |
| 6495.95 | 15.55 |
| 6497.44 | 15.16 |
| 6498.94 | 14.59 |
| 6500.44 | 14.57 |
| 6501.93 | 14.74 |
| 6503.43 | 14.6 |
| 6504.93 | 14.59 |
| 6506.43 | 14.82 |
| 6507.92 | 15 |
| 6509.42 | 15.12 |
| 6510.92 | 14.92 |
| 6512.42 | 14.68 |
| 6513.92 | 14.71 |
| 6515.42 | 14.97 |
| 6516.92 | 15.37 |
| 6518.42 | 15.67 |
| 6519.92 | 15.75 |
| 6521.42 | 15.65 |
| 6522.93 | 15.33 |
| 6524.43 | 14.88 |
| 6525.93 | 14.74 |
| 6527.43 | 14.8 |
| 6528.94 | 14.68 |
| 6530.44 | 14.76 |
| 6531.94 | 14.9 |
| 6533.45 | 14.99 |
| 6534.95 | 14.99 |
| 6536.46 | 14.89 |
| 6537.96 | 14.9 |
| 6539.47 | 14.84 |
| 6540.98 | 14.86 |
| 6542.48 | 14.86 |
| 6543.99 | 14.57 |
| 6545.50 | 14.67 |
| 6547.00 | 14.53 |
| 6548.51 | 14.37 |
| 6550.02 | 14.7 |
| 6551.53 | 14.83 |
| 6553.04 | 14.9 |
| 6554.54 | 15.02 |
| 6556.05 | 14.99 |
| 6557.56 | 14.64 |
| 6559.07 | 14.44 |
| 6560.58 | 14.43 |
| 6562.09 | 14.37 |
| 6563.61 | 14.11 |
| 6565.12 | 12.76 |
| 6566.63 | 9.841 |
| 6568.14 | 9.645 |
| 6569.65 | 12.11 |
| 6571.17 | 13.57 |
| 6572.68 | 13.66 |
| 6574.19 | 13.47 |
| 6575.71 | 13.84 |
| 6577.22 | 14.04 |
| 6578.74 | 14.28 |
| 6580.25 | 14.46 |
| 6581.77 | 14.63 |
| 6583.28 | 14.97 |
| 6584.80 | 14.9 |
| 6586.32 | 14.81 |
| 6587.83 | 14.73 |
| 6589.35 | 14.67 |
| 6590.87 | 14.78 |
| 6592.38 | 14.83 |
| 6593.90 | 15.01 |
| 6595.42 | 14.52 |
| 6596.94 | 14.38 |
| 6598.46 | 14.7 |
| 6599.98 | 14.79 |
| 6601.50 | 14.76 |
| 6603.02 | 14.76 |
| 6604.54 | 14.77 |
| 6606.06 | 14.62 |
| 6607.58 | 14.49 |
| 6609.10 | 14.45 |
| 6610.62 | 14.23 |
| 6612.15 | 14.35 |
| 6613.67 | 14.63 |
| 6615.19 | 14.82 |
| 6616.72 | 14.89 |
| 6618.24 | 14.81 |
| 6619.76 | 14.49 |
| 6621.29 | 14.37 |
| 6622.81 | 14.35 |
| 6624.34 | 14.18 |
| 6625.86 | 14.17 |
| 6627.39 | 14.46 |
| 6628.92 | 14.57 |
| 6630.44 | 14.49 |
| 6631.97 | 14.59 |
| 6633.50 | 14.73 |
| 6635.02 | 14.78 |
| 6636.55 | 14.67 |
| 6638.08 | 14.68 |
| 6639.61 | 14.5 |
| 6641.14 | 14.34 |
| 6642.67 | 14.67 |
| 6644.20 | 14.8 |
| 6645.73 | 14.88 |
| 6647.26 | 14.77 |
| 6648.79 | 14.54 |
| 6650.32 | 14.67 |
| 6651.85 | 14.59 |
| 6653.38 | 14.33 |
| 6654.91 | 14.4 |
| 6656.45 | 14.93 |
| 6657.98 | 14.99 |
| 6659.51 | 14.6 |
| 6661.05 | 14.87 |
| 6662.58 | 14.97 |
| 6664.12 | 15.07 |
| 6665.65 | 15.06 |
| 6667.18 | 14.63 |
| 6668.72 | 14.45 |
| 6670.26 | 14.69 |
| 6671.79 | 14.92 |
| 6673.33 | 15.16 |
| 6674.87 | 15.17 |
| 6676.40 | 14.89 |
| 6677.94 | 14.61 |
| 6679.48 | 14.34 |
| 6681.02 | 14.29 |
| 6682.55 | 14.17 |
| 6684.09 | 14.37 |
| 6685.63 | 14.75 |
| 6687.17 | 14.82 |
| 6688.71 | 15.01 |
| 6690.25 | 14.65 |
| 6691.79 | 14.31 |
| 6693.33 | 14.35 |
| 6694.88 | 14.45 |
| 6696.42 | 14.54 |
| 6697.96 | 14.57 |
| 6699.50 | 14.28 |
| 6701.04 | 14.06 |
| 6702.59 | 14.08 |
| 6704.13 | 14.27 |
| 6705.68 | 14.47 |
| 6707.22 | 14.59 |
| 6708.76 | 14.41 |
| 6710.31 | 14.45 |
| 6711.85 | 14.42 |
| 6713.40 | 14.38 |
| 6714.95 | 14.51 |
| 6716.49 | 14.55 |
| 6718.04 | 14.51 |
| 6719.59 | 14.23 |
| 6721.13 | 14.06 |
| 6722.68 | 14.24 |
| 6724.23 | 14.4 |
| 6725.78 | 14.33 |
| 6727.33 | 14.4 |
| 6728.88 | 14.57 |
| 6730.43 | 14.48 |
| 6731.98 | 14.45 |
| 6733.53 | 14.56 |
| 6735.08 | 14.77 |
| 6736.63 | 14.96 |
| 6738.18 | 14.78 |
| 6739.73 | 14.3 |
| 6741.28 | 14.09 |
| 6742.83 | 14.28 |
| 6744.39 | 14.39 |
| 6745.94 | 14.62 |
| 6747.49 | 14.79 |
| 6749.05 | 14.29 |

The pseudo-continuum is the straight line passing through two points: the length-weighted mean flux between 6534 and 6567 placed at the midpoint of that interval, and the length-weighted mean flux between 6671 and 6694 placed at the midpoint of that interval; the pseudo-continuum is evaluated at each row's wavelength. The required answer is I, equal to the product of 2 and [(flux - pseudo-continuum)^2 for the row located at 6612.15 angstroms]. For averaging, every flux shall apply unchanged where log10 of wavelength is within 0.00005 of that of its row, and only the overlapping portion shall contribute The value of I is 0.08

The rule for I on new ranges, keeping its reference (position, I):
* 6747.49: 0.00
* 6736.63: 0.09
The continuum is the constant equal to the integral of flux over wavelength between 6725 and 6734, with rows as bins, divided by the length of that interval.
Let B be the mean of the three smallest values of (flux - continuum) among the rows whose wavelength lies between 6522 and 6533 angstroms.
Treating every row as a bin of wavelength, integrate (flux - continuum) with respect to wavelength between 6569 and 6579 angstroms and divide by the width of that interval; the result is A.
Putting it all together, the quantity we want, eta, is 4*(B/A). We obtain -1.2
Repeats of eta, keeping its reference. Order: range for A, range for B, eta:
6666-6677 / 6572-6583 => -8.1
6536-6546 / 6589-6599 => 0.8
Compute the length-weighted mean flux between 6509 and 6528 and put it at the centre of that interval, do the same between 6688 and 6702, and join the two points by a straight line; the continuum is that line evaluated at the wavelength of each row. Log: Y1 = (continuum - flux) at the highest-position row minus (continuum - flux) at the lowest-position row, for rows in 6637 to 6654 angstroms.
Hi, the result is 0.29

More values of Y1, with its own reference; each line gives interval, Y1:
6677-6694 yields 0.20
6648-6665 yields -0.59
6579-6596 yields -0.12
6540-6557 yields -0.19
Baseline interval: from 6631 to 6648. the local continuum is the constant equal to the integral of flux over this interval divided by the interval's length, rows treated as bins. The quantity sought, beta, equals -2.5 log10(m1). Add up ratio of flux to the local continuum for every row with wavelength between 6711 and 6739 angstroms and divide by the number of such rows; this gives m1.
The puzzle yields 0.014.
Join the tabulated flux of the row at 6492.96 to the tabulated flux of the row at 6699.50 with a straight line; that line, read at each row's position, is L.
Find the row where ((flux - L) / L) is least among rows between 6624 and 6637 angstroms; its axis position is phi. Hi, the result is 6625.86 angstroms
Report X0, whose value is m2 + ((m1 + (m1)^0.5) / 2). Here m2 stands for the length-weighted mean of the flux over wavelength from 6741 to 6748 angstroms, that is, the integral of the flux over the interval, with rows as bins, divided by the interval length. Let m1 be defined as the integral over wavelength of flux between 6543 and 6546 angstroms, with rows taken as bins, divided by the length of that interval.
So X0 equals 23.7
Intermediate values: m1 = 14.6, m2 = 14.4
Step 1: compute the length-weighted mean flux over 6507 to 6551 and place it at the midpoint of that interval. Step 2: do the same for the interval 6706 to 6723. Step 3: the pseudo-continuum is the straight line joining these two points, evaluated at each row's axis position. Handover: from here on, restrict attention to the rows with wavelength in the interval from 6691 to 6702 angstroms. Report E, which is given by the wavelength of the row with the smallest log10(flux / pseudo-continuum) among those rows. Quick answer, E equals 6701.04 angstroms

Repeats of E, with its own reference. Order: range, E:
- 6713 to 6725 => 6721.13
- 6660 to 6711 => 6701.04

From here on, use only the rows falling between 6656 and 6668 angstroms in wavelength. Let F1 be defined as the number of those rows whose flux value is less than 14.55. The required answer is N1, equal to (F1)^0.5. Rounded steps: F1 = 0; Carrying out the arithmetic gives 0.0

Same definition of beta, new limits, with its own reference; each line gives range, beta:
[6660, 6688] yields -0.005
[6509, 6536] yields -0.028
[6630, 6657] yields 0.003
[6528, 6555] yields -0.009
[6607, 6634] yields 0.012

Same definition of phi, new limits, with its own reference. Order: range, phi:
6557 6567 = 6566.63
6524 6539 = 6528.94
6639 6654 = 6641.14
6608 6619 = 6610.62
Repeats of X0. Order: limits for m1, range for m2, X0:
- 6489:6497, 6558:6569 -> 22.3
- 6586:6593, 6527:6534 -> 24.1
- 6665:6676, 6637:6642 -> 23.9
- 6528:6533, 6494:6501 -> 24.4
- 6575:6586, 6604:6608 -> 23.8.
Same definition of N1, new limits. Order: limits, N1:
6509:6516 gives 0.0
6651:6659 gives 1.4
